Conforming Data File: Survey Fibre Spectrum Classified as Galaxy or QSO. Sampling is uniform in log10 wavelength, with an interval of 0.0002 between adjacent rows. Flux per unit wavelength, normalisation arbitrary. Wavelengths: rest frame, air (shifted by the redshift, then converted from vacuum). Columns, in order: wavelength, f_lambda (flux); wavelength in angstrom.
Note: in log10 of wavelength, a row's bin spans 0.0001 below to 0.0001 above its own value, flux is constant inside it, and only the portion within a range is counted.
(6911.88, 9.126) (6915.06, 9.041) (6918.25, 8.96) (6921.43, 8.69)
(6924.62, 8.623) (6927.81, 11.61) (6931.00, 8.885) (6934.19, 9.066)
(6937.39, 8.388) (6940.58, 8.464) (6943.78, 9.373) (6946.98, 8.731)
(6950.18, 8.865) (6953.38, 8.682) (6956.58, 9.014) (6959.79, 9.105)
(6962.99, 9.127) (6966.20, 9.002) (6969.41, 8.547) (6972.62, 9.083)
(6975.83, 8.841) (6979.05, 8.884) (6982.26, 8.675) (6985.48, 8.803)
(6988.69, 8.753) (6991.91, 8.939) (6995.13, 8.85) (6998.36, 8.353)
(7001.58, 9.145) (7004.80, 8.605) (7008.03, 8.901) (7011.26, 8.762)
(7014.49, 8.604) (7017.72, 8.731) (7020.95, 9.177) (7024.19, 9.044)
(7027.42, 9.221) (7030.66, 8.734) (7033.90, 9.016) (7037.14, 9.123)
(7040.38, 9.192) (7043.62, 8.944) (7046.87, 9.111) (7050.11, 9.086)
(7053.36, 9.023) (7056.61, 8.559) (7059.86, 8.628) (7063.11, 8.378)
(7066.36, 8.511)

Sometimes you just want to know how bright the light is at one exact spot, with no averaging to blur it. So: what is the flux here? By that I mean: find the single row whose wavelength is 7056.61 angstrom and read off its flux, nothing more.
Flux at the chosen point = 8.559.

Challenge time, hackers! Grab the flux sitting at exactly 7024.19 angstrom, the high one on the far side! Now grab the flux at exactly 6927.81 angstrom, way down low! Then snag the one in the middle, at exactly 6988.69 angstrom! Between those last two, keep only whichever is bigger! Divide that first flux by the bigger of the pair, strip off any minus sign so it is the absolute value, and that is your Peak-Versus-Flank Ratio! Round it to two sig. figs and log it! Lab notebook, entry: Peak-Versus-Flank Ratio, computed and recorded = 0.78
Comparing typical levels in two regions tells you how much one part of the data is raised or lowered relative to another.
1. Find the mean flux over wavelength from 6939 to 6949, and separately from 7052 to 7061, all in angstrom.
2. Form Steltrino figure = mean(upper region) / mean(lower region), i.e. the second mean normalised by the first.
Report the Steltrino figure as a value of 0.99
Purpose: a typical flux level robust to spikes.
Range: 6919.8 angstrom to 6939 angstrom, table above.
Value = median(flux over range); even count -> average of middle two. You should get 8.79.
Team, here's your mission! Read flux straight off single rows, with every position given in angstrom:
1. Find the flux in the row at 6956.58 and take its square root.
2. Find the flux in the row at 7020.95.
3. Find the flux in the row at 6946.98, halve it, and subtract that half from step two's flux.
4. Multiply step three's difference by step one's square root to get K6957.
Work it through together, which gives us 14.4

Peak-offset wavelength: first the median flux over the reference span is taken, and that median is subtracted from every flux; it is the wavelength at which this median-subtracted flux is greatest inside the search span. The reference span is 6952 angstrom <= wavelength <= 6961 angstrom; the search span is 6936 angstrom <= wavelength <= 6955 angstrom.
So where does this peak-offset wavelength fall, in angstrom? 6943.78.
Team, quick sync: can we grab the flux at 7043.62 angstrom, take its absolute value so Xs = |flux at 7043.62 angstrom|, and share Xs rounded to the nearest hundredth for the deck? 8.94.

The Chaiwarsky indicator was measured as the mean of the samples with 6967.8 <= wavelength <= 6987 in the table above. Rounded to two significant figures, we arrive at 8.8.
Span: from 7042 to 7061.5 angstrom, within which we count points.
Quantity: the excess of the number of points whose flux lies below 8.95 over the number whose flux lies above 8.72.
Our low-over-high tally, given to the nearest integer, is -1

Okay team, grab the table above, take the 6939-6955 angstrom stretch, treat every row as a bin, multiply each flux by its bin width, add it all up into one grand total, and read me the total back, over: 141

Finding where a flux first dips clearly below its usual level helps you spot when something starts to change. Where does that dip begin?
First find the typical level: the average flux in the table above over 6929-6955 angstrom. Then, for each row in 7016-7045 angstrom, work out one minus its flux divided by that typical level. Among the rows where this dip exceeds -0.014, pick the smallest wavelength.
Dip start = 7017.72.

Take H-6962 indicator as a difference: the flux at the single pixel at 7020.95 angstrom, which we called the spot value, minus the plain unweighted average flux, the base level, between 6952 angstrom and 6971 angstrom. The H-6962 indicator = 0.26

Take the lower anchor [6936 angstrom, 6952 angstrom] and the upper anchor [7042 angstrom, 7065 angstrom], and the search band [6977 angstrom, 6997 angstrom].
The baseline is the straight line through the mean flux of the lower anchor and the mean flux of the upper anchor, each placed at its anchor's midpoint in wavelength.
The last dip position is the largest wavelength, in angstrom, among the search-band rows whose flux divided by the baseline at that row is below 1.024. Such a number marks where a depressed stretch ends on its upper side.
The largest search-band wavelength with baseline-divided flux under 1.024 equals 6995.13 angstrom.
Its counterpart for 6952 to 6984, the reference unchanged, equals 6982.26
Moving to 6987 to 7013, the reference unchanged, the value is 7011.26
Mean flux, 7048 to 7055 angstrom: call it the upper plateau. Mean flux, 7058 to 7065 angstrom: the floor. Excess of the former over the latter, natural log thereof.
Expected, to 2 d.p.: -0.60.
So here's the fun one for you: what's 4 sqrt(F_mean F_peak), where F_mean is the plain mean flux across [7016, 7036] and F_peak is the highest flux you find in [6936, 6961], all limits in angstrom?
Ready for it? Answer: 36.7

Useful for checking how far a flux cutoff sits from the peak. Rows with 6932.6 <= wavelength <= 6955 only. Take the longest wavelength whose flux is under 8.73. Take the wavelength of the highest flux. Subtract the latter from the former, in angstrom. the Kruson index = 9.6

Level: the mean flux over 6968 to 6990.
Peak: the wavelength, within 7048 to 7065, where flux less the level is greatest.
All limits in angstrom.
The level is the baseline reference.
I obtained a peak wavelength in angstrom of 7050.11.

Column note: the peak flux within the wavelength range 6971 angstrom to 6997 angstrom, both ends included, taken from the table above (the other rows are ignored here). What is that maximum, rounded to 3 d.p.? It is 9.083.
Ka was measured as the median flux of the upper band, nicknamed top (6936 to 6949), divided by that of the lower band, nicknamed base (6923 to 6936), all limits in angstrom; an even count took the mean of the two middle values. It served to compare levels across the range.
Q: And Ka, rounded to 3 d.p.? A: 0.958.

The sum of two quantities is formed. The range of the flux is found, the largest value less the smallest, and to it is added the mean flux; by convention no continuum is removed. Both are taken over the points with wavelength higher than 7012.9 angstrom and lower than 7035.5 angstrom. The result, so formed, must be 9.55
